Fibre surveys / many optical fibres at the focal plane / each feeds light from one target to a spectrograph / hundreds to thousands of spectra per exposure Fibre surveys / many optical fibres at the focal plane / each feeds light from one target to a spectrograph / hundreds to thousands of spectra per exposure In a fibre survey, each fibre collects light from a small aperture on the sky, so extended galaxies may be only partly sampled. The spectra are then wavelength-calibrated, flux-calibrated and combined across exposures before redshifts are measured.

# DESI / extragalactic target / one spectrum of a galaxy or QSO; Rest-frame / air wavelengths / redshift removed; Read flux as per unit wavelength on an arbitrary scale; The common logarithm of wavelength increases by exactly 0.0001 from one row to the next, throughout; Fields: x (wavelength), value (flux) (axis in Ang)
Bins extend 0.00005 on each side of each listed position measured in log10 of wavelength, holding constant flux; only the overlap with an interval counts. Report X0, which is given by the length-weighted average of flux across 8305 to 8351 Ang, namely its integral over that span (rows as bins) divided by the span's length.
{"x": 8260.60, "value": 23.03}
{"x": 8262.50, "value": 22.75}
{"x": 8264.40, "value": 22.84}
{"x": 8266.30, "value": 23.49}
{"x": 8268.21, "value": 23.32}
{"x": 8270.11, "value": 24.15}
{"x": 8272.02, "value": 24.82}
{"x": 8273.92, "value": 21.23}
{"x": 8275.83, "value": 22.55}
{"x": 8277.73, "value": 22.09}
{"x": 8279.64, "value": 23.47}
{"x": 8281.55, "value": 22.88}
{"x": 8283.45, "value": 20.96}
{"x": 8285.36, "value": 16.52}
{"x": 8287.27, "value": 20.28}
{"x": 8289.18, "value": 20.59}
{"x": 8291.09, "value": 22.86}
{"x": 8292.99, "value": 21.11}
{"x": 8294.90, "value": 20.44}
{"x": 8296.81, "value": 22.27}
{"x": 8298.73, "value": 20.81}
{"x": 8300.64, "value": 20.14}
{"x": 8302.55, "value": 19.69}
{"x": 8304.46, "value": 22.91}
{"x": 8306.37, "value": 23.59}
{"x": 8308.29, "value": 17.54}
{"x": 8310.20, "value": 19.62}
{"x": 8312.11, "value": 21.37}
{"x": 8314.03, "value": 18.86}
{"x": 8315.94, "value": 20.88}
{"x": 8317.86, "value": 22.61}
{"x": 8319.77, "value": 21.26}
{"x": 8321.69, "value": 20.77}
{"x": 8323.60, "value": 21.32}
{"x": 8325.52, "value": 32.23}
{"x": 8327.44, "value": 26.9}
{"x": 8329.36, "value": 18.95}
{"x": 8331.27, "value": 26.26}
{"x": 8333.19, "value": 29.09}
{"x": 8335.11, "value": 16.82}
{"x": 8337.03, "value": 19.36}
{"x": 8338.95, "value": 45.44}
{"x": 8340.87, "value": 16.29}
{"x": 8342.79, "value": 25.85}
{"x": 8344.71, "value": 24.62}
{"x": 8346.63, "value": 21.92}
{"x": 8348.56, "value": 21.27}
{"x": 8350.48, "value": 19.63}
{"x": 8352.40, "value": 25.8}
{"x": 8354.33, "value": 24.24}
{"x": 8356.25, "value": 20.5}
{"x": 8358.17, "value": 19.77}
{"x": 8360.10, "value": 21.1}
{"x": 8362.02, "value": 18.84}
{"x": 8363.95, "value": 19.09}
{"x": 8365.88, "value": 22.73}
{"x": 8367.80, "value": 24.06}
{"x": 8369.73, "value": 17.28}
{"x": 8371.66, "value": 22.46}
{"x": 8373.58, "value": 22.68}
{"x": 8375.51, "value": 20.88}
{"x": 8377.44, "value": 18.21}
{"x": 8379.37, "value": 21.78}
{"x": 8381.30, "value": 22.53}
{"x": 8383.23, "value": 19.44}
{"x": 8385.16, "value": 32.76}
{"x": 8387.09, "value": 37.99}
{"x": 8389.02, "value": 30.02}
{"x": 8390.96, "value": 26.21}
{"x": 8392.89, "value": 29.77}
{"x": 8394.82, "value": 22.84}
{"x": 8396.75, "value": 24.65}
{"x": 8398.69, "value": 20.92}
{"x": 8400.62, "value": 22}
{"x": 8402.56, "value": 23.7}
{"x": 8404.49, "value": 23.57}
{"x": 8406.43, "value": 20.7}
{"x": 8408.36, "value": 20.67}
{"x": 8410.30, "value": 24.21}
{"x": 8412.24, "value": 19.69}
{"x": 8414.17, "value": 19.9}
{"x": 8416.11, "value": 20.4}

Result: 23.1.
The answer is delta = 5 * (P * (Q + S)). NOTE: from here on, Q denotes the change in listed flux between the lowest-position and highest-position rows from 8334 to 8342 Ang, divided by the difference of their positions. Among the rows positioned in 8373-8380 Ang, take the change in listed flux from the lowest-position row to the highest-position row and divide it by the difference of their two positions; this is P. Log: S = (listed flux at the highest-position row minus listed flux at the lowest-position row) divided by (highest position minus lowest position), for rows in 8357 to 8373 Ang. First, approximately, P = -0.16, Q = -0.1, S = 0.20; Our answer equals -0.08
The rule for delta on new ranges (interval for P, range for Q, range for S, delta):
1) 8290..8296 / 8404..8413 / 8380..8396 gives 1.52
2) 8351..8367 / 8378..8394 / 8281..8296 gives -0.46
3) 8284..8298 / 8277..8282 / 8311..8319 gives 1.06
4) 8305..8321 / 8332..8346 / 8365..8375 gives 0.34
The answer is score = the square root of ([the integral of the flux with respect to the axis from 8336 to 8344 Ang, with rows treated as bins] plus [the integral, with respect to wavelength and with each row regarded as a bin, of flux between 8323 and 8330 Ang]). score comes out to 19.7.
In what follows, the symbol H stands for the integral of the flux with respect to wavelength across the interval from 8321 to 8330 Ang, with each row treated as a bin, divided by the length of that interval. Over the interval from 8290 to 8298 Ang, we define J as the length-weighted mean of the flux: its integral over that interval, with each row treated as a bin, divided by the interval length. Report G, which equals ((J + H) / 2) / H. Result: 0.94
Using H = 24.3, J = 21.6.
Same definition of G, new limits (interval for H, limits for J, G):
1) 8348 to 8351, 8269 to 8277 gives 1.07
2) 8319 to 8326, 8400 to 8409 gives 0.97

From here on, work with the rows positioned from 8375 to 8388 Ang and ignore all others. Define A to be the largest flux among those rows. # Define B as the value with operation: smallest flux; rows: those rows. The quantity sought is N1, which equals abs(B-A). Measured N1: 20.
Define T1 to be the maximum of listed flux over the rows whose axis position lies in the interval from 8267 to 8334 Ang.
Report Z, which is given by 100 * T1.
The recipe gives 3223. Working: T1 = 32.23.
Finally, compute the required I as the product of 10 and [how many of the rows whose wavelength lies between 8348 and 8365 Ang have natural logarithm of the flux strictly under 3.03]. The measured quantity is 50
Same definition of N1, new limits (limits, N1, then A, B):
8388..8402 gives 9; 30.02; 20.92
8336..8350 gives 29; 45.44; 16.29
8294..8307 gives 4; 23.59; 19.69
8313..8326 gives 13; 32.23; 18.86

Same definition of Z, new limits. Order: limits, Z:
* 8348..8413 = 3799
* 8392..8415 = 2977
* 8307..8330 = 3223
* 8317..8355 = 4544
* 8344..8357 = 2580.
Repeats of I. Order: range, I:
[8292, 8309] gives 40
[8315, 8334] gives 10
